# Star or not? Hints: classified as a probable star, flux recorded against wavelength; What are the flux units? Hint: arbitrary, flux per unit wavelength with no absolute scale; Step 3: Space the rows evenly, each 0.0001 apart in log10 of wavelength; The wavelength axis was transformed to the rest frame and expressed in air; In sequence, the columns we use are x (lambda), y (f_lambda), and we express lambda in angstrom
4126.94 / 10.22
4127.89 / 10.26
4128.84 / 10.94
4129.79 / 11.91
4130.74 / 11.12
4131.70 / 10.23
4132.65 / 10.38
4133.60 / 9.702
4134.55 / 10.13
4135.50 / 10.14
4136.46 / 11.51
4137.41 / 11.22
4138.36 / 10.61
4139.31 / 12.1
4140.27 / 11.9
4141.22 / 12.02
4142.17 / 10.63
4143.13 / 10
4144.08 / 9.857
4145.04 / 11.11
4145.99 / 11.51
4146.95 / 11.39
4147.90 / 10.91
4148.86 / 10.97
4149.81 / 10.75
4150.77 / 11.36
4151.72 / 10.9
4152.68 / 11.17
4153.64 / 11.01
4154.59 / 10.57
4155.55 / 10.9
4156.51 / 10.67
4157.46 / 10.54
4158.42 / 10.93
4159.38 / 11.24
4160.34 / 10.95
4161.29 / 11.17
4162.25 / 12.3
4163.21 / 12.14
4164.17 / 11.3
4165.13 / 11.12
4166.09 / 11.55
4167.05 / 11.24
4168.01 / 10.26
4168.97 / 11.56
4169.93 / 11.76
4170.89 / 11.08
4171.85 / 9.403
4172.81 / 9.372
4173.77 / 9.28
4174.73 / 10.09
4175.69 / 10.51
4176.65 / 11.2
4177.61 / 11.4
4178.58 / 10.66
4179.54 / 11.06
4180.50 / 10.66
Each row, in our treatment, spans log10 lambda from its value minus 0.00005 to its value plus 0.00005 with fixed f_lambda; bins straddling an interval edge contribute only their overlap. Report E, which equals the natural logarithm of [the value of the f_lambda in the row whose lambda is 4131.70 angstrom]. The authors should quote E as 2.33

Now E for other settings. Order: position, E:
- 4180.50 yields 2.37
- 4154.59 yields 2.36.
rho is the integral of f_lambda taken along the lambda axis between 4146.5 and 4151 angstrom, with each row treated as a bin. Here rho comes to 50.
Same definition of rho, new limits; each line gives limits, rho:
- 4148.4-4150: 17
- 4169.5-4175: 56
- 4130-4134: 42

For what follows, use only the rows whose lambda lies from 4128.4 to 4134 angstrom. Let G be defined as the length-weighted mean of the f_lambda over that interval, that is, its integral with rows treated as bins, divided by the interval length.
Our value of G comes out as 10.72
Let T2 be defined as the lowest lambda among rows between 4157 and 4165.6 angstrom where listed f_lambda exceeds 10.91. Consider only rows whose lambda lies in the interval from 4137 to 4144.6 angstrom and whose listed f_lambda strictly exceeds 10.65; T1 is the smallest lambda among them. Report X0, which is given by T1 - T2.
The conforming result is -21.0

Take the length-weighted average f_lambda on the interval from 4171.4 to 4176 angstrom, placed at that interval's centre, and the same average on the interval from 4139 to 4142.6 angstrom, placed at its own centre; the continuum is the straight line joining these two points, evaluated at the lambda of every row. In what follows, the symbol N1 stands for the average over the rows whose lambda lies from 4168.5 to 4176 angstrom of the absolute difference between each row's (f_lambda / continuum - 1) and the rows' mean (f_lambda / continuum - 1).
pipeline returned 0.080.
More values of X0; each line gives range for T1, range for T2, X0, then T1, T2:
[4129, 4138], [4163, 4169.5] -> -33.4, 4129.79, 4163.21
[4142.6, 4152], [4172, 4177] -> -31.6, 4145.04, 4176.65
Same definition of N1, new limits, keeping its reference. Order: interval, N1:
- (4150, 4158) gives 0.015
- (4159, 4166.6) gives 0.043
